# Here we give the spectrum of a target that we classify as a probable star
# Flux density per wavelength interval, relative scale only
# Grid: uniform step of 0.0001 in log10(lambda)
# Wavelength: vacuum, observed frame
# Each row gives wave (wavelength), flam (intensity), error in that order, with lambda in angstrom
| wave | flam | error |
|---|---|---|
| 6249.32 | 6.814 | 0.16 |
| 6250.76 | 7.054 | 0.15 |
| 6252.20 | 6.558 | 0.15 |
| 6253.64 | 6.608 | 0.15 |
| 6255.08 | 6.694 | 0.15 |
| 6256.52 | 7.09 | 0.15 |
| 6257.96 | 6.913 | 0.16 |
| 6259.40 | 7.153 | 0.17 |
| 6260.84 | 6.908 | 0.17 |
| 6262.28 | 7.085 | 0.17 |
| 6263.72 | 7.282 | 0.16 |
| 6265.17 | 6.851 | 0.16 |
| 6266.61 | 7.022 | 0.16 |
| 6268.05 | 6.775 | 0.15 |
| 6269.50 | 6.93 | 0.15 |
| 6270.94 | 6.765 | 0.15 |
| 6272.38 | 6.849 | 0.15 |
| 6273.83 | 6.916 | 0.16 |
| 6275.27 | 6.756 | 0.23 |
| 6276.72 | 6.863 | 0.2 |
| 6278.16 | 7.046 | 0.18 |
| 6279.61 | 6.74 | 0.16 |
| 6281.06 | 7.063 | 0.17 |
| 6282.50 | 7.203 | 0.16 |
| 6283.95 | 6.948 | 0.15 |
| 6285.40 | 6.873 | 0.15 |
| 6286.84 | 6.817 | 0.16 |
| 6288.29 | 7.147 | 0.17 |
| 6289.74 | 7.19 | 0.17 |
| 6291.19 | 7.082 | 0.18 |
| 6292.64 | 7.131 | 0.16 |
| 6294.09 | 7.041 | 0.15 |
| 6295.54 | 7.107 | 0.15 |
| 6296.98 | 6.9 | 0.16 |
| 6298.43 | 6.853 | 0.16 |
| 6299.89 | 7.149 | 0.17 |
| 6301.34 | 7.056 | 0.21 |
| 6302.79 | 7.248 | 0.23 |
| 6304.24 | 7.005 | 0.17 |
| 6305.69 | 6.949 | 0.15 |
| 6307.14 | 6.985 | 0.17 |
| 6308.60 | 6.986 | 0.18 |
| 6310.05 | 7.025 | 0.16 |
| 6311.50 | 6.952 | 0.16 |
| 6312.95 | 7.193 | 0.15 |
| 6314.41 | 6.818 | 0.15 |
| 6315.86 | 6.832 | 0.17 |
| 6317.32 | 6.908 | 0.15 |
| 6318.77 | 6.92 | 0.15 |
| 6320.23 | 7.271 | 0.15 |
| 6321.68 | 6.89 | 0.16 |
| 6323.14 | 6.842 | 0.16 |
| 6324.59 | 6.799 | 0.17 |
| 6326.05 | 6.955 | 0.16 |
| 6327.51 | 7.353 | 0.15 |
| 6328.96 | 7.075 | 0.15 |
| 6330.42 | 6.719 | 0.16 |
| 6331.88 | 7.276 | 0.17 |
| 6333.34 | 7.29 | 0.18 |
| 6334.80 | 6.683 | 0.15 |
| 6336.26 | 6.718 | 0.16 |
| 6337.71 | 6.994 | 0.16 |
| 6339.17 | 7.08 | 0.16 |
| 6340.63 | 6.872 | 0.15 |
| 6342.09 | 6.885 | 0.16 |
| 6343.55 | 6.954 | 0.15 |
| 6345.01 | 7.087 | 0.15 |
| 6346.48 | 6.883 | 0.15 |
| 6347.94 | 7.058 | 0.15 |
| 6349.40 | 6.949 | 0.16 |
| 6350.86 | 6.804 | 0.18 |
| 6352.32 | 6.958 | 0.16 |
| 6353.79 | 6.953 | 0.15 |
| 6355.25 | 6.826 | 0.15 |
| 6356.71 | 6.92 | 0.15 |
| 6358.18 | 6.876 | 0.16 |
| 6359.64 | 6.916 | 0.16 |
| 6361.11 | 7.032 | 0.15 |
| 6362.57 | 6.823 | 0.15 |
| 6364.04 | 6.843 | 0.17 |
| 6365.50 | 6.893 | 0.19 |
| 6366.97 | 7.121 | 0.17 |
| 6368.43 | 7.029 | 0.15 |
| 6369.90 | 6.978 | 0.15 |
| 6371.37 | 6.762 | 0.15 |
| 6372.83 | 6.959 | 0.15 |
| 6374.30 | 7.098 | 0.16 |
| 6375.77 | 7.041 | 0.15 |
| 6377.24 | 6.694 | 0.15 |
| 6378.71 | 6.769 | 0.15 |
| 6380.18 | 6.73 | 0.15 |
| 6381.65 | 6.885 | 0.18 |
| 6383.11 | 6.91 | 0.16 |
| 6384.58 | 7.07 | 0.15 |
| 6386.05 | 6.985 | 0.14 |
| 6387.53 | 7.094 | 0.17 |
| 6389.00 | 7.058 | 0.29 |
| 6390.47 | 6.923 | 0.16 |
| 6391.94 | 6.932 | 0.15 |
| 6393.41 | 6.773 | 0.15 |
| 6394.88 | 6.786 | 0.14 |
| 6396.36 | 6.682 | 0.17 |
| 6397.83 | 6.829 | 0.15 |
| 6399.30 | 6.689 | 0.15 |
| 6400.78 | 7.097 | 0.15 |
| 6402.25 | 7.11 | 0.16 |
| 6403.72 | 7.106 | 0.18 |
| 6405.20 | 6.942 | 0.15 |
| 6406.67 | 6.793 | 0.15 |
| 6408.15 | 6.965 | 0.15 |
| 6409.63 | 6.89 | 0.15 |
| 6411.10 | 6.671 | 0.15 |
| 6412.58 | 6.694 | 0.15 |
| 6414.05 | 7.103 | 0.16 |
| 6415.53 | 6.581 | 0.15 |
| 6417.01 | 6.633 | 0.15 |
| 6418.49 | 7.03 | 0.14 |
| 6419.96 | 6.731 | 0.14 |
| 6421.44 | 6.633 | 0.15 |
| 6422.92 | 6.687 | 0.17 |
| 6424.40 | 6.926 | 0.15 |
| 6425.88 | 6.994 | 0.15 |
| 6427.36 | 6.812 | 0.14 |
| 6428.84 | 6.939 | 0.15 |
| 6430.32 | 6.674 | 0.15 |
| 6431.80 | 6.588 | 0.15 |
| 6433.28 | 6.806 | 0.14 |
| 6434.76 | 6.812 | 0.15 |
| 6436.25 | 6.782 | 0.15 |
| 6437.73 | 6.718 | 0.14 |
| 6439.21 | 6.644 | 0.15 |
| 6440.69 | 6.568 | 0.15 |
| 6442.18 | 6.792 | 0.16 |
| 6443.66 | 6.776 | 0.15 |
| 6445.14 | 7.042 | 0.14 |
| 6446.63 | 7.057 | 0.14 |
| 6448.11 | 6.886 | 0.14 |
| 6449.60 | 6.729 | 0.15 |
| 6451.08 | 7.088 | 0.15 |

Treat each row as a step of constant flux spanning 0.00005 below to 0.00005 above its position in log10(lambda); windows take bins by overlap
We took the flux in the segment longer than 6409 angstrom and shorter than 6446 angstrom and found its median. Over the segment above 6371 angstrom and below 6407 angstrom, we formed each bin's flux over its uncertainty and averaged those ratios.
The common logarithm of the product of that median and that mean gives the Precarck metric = 2.473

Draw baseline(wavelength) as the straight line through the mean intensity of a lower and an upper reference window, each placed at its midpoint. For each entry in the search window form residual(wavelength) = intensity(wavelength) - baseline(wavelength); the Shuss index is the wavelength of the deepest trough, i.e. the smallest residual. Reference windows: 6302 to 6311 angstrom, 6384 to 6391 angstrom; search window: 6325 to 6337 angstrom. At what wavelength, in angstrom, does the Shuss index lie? 6334.80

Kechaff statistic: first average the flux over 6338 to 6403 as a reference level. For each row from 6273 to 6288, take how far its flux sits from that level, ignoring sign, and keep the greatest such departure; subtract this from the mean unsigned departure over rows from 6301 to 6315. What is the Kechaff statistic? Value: -0.16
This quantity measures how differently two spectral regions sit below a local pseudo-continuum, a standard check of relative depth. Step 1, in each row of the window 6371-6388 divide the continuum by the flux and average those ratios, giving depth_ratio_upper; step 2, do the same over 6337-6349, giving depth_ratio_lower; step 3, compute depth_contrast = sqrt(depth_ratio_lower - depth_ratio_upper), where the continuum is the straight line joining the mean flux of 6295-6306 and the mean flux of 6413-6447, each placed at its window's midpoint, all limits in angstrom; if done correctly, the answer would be 0.03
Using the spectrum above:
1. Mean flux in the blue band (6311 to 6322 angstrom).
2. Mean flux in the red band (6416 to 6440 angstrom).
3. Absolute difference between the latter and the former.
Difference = 0.20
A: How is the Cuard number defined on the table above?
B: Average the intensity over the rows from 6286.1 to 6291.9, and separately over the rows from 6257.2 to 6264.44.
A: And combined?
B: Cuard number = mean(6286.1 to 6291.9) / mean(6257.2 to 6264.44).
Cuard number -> 1.00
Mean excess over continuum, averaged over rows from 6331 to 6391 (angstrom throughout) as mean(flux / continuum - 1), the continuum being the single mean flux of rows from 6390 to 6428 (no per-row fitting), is 0.014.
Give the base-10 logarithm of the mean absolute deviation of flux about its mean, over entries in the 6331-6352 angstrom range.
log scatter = -0.85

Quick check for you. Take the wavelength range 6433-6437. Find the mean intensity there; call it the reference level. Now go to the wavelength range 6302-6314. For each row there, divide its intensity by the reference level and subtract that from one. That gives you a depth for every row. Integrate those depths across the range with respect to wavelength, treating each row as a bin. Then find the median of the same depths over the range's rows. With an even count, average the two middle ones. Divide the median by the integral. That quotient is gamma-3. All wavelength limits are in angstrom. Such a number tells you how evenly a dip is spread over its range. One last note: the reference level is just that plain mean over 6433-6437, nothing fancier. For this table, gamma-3 0.069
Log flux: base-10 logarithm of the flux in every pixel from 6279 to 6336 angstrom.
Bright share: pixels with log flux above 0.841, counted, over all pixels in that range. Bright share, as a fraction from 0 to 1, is 0.64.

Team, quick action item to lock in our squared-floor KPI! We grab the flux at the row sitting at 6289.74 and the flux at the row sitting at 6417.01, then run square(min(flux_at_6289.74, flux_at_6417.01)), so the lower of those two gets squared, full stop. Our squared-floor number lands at 44.0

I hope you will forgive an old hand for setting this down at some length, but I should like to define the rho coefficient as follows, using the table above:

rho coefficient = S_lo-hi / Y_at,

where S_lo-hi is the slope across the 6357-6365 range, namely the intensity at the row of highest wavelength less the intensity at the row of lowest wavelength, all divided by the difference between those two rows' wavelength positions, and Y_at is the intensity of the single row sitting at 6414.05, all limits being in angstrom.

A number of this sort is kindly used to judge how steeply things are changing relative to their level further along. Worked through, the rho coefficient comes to -0.0008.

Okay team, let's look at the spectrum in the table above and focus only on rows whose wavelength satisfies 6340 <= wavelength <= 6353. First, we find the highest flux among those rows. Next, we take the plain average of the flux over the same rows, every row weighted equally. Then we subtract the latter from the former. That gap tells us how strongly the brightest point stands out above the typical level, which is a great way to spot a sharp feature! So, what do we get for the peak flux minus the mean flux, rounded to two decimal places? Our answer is 0.15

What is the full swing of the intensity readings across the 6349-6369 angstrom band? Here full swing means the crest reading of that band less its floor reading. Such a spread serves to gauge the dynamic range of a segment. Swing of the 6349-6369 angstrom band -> 0.32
